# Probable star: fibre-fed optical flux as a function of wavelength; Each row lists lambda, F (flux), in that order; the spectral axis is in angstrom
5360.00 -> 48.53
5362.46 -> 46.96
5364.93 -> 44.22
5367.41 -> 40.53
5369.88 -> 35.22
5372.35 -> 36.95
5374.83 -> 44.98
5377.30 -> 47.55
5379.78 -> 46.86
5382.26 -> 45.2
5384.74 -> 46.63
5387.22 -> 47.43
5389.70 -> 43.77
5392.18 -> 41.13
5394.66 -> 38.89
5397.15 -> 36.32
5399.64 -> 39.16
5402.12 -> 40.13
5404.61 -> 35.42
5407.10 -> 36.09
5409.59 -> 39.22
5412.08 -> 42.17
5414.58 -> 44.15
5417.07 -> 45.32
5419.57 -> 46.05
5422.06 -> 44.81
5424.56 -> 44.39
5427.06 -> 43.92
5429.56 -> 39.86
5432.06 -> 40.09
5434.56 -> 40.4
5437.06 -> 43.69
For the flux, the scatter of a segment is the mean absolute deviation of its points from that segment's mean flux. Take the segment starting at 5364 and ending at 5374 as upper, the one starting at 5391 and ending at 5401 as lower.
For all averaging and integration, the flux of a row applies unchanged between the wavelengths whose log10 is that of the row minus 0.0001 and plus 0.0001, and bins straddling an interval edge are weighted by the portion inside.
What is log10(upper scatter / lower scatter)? 0.39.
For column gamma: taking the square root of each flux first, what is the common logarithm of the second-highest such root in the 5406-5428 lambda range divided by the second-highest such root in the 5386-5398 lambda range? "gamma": 0.01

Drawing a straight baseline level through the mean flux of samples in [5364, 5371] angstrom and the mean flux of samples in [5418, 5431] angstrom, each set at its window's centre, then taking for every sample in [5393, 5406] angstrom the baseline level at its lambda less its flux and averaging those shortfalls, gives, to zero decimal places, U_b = 4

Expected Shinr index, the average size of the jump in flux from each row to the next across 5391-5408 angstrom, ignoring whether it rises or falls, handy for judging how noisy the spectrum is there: 2.33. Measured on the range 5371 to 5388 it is 2.53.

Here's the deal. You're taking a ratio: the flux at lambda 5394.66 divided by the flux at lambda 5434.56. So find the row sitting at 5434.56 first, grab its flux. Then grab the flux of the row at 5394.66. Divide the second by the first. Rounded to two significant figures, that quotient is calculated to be 0.96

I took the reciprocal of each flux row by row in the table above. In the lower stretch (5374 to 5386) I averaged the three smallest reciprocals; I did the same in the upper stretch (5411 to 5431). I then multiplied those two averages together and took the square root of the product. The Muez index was 0.0216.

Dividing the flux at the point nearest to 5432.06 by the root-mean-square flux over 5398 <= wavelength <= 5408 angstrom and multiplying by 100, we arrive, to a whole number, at 106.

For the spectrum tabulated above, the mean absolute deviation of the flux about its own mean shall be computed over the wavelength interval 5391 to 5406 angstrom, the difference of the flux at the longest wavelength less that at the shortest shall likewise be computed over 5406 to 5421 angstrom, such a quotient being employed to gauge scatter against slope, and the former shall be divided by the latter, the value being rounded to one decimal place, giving 0.2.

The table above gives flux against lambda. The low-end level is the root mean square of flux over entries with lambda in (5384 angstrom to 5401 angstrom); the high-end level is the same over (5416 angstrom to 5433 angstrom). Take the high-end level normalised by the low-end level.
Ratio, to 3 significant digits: 1.03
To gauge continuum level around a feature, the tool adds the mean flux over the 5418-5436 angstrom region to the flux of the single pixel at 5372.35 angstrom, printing 80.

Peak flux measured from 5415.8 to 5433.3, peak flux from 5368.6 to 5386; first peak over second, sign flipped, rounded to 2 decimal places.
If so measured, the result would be -0.97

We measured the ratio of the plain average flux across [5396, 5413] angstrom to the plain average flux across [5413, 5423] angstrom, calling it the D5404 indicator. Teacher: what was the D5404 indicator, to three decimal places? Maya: 0.851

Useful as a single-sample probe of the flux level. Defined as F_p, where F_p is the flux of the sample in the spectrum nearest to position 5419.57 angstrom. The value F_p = 46.05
